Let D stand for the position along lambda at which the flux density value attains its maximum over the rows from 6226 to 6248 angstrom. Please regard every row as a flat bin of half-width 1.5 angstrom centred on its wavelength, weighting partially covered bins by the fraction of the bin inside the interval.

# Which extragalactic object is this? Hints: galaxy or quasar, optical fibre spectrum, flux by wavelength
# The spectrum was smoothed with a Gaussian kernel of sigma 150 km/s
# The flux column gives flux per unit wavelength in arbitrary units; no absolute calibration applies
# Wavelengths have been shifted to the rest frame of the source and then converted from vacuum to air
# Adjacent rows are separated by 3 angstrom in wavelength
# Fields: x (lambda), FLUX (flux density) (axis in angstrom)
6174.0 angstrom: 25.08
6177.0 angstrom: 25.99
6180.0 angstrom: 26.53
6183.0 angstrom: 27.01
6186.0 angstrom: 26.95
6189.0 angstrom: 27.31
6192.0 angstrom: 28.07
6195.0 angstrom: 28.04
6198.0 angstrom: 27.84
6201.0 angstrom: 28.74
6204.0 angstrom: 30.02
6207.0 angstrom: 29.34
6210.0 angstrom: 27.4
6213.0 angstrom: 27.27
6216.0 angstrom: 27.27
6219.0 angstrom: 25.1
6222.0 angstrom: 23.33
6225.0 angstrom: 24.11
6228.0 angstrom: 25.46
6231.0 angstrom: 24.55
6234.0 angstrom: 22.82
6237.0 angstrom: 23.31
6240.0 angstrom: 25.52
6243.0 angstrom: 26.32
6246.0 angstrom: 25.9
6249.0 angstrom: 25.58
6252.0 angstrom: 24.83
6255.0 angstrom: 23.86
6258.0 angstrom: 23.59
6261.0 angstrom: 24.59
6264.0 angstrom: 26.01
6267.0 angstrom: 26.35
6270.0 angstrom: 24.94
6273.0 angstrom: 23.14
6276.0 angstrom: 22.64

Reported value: 6243.0 angstrom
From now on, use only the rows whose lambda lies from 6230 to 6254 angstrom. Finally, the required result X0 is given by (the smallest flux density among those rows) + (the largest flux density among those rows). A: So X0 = 49.1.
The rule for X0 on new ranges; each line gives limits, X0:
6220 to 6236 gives 48.3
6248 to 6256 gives 49.4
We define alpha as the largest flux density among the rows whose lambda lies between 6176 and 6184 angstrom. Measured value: 27.01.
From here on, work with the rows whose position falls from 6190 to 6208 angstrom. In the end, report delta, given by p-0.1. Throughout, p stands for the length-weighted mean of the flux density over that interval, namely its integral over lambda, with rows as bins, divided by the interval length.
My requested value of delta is 28.5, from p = 28.6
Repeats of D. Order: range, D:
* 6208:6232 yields 6210.0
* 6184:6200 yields 6192.0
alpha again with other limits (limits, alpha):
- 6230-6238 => 24.55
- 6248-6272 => 26.35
